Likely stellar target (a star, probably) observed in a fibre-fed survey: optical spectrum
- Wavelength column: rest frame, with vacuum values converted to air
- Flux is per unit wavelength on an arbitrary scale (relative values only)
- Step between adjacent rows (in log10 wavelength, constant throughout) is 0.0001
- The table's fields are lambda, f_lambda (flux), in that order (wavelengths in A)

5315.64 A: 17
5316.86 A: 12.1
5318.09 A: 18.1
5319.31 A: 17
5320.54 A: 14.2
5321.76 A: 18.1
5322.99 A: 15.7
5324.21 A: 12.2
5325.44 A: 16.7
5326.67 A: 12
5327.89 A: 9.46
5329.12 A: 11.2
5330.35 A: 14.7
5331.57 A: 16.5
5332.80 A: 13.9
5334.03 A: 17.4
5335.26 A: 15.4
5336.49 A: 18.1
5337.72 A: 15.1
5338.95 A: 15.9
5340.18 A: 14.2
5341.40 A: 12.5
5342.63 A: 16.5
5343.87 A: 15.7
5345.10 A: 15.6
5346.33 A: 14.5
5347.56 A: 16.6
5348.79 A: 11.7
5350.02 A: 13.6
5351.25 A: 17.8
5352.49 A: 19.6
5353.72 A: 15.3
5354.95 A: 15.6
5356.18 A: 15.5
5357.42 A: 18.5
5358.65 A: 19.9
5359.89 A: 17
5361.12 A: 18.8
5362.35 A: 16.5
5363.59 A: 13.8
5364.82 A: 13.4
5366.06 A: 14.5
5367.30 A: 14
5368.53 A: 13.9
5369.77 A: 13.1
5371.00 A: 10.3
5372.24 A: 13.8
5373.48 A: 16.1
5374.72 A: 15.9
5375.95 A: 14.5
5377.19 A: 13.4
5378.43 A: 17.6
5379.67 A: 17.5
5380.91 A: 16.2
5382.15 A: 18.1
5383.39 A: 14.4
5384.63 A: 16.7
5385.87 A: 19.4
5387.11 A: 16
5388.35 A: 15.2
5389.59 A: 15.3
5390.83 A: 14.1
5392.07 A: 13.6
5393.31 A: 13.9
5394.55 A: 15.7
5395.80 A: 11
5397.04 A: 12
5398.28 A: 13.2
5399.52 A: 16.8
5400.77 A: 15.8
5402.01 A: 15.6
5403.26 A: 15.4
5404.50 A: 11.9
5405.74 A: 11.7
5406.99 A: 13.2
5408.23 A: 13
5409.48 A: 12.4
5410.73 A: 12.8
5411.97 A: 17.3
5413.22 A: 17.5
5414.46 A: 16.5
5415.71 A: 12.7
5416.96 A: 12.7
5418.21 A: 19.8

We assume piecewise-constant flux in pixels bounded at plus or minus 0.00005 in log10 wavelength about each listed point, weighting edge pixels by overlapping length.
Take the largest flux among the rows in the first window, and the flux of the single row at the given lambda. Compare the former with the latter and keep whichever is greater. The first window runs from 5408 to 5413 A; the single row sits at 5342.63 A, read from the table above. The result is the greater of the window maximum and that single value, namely 17.3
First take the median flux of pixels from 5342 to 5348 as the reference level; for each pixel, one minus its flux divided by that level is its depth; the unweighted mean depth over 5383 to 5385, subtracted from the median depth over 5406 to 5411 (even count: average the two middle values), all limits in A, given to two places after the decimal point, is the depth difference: 0.17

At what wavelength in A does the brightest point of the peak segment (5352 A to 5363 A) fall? 5358.65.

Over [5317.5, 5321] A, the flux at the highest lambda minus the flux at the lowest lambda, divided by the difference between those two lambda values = -1.6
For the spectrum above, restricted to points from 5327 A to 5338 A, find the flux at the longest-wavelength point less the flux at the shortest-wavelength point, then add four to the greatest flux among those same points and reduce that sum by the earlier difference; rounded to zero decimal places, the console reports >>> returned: 16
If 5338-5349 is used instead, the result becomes 25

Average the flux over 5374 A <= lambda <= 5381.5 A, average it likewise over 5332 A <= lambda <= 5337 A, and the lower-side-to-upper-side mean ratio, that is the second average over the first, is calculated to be 1.02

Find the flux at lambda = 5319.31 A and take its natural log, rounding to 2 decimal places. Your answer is 2.83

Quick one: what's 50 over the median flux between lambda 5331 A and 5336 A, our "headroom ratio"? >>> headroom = 3.1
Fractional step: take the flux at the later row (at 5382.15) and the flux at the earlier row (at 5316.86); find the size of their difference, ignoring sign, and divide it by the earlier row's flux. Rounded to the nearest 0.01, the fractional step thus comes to 0.50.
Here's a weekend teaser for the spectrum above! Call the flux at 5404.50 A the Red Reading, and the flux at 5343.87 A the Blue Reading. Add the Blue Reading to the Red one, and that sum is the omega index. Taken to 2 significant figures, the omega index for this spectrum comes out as 28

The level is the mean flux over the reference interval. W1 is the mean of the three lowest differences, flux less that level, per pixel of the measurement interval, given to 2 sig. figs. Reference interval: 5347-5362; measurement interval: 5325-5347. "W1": -5.8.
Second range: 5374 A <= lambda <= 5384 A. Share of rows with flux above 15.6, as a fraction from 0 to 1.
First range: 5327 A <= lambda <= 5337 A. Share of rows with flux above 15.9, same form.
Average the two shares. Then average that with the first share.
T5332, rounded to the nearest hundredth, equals 0.44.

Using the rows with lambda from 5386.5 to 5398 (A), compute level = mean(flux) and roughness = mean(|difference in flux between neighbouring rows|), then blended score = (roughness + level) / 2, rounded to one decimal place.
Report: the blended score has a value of 7.7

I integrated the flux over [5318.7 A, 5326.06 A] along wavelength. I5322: 115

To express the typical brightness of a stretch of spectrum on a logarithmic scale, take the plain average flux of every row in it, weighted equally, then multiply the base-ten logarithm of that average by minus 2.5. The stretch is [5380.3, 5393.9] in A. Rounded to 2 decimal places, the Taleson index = -2.99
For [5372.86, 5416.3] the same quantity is -2.93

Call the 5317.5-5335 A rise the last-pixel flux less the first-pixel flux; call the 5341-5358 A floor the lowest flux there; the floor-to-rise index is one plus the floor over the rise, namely -16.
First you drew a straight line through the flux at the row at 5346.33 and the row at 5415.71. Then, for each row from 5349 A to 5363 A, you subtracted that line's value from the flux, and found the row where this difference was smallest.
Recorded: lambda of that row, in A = 5350.02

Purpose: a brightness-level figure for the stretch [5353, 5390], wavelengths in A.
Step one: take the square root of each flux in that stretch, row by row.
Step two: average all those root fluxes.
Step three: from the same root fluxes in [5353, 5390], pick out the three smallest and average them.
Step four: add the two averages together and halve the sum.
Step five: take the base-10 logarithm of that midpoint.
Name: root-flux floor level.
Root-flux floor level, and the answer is 0.571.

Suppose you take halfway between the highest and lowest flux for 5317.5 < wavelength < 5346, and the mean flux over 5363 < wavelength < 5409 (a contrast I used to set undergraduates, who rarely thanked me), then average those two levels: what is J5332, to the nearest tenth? 14.2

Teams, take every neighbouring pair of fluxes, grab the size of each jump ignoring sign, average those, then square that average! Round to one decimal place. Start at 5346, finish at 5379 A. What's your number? 4.0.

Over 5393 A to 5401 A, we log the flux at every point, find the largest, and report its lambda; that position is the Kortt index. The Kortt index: 5399.52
